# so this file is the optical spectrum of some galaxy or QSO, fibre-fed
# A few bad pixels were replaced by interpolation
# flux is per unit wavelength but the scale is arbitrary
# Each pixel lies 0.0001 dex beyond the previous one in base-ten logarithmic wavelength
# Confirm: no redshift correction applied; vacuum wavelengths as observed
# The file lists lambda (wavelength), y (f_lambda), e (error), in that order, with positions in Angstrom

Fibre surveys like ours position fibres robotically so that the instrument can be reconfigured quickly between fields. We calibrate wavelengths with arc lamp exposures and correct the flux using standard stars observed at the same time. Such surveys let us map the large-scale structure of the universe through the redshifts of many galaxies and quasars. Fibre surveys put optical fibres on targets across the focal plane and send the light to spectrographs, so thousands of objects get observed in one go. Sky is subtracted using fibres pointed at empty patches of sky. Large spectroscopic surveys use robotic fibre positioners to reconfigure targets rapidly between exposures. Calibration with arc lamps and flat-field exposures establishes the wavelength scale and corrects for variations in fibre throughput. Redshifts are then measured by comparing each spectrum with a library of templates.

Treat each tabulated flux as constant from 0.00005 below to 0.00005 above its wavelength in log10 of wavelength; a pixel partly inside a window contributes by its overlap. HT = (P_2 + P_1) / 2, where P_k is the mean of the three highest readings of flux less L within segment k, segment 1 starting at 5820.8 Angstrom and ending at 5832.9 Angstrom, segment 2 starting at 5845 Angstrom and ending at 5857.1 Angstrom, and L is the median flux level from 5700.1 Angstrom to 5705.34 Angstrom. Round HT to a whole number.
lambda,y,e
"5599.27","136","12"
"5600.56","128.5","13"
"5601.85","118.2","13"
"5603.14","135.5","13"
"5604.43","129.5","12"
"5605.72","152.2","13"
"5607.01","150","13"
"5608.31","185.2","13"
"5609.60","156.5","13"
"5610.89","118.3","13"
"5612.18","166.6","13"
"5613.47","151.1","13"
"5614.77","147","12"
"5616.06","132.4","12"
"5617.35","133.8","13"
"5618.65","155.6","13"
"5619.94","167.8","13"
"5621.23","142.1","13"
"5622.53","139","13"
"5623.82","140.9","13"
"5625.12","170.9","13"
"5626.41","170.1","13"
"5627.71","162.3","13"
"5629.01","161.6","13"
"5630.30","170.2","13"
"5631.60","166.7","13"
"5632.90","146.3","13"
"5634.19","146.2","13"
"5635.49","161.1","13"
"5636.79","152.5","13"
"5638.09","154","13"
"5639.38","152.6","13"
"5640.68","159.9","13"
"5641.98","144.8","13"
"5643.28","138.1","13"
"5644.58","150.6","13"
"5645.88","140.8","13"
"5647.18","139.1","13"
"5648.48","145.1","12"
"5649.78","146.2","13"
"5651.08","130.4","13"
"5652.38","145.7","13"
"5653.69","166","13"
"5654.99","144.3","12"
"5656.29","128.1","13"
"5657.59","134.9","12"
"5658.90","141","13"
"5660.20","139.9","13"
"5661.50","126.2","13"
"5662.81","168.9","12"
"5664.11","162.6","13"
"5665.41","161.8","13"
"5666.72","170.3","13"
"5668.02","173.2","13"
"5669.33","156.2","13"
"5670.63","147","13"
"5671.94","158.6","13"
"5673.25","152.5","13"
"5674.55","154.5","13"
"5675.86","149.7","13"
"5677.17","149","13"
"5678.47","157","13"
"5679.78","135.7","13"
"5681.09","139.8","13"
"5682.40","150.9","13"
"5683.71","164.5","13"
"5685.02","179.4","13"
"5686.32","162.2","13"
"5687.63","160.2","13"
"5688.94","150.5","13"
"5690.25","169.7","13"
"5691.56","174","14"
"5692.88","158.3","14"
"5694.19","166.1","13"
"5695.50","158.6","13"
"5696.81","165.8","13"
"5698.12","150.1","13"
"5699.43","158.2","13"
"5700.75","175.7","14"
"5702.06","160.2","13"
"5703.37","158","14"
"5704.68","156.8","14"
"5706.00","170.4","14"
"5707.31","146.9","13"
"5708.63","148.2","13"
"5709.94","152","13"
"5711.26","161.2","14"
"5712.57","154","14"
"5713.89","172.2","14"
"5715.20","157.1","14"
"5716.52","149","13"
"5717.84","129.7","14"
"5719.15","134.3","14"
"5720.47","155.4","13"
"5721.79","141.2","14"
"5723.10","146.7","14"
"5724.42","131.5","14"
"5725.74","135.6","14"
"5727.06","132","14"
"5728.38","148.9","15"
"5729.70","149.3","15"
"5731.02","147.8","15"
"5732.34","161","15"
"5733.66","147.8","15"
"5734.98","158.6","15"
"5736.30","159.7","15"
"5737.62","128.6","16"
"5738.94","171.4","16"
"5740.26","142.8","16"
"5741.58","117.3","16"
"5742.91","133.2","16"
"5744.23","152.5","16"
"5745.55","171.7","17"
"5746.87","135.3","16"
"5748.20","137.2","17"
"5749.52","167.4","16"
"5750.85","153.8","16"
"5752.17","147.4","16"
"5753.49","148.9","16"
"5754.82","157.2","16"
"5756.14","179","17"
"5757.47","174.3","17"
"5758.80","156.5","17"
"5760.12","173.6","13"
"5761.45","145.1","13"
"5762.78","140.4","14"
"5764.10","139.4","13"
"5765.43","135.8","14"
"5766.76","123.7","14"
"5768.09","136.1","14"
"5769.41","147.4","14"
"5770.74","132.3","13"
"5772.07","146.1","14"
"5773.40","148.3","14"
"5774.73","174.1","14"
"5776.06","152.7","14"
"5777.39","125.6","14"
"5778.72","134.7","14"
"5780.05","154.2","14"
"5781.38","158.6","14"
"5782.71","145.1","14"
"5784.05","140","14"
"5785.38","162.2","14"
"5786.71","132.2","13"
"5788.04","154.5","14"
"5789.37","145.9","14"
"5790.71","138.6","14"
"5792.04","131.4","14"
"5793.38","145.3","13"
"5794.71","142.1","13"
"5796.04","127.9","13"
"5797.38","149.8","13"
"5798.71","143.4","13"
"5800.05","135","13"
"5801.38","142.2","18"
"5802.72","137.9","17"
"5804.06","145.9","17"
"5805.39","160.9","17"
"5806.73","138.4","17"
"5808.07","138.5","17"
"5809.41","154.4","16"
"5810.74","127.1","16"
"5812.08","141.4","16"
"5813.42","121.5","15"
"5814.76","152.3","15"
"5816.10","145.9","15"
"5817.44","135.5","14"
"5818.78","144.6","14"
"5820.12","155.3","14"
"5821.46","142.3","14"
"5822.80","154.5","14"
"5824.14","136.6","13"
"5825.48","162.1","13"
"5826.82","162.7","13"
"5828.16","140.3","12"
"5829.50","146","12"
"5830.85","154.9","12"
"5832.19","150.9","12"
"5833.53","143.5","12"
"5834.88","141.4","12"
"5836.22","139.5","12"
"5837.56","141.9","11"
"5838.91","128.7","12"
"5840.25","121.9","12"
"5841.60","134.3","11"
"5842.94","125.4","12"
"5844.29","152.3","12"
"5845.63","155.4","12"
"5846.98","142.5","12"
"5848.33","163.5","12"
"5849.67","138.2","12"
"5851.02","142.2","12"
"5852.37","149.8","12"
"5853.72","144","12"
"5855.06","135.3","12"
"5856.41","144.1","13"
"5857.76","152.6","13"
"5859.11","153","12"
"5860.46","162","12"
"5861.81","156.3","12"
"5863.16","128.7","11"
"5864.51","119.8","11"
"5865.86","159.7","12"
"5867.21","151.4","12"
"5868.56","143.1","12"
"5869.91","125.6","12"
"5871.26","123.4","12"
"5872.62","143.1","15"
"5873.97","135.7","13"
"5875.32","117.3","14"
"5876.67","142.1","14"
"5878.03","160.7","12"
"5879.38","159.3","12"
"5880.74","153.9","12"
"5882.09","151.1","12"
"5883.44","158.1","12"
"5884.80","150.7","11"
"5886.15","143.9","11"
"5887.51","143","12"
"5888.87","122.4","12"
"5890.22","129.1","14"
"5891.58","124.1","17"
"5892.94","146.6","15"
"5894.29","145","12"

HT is -1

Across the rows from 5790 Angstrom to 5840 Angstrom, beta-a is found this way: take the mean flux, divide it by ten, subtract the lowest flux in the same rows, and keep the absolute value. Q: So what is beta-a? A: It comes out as 107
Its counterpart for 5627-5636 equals 130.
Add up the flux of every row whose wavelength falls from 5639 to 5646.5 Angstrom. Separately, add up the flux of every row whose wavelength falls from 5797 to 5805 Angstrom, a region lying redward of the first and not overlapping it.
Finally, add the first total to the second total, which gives 1741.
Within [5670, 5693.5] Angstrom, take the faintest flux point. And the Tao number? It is 135.7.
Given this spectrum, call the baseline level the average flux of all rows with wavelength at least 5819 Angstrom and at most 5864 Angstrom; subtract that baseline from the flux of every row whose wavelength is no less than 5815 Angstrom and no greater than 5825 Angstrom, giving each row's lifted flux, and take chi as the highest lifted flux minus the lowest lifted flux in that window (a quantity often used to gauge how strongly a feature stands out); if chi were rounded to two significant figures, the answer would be 20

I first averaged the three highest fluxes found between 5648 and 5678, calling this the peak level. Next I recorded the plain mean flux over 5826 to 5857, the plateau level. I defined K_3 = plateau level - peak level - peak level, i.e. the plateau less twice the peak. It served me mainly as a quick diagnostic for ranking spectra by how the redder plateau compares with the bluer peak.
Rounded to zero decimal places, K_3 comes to -198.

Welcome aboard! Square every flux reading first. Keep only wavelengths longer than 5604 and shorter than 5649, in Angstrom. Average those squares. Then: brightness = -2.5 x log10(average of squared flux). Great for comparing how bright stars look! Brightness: -10.9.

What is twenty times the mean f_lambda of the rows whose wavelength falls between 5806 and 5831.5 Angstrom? 2899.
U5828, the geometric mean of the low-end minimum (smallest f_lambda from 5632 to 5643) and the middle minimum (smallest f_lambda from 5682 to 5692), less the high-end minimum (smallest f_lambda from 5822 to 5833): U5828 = 11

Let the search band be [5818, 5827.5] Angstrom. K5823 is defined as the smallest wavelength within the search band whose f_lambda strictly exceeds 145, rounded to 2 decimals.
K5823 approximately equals 5820.12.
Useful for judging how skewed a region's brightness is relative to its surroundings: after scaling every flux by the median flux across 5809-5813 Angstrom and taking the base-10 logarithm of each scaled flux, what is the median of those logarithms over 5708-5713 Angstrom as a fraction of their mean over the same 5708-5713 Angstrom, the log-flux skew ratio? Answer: 0.9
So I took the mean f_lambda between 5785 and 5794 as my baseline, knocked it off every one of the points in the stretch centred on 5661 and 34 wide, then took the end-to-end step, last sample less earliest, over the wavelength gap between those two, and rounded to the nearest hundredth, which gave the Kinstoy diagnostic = -0.05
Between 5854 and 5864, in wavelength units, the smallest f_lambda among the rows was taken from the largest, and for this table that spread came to 33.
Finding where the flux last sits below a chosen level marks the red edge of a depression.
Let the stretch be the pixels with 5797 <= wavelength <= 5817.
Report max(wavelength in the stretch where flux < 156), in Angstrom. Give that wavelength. 5816.10 Angstrom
